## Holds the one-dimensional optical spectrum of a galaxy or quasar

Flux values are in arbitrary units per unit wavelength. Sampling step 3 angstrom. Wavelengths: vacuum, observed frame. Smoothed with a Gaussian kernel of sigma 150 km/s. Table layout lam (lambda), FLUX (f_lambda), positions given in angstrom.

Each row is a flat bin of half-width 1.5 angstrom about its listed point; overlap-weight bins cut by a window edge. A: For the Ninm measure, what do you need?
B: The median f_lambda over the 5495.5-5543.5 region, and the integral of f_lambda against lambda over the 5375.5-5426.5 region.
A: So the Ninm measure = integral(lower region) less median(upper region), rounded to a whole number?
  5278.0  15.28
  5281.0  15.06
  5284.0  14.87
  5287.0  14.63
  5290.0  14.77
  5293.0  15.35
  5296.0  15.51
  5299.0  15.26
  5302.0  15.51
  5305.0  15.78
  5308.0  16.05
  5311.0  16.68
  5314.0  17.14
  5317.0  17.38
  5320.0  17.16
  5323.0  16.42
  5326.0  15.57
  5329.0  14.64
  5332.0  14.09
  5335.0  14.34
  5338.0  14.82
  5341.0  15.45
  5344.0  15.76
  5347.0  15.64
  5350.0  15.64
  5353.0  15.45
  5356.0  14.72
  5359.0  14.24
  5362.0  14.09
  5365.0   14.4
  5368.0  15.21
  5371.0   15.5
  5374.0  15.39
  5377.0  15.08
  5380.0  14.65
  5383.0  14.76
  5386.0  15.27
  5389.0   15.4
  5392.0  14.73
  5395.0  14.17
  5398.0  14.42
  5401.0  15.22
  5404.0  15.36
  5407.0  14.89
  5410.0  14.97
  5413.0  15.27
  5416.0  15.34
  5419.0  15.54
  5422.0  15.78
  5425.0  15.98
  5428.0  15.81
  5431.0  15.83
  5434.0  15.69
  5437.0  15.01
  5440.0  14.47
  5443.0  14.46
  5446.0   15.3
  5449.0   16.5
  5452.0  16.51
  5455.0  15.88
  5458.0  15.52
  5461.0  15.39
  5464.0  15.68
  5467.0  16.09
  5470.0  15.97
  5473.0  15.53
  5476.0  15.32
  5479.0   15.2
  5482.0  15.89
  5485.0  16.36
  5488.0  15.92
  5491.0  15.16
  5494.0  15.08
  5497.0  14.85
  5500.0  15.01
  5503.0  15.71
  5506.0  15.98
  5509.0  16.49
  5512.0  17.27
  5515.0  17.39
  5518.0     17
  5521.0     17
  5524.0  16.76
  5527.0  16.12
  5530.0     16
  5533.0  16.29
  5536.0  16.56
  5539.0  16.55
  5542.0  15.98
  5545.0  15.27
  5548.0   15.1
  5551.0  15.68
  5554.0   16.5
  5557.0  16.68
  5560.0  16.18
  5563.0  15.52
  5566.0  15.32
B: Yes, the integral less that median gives 754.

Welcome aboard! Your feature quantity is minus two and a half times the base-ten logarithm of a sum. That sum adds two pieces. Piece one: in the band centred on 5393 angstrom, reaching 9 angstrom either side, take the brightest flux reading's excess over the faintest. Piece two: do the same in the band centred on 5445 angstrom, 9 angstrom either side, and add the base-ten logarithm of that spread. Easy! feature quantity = -0.47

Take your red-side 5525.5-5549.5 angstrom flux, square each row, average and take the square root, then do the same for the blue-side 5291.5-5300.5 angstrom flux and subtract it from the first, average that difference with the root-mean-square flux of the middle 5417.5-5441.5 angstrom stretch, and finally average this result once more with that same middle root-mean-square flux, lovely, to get 11.8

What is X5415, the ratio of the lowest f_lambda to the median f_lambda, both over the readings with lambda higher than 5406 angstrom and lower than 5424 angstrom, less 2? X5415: -1.03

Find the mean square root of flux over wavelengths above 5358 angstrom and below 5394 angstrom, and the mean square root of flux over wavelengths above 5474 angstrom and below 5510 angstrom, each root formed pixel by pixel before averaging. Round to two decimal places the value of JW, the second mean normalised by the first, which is 1.02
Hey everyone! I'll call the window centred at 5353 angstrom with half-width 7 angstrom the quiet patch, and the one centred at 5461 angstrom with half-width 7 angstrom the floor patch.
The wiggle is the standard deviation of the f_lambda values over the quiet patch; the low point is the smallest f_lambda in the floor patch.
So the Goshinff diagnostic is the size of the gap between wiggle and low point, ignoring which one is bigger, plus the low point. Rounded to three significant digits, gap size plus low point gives 30.2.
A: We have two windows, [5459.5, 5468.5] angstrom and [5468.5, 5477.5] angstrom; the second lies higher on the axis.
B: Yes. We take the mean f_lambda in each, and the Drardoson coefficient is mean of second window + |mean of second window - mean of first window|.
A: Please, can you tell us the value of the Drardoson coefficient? 15.7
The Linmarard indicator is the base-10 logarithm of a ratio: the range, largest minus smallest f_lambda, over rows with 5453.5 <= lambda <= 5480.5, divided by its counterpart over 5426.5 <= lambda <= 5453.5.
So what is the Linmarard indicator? -0.36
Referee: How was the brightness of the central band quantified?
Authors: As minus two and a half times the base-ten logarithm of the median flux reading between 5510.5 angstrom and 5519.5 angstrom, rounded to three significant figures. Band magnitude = -3.09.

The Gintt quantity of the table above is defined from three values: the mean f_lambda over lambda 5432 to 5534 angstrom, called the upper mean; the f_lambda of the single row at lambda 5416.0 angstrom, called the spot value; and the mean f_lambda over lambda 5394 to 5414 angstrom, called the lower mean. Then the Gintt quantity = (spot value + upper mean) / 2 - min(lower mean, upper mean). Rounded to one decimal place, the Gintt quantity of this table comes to 0.7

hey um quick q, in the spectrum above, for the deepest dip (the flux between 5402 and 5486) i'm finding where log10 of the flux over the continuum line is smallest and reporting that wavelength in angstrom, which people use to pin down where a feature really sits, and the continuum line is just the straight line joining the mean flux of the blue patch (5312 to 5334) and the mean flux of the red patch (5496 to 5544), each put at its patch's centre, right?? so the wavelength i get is 5443.0 angstrom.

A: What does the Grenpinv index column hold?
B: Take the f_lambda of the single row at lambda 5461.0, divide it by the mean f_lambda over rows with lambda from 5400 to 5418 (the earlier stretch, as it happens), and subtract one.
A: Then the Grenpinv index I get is 0.014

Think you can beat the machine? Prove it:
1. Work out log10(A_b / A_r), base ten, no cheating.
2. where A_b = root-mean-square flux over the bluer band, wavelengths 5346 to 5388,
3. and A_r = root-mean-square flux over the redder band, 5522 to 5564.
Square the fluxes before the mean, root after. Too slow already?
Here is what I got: -0.030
